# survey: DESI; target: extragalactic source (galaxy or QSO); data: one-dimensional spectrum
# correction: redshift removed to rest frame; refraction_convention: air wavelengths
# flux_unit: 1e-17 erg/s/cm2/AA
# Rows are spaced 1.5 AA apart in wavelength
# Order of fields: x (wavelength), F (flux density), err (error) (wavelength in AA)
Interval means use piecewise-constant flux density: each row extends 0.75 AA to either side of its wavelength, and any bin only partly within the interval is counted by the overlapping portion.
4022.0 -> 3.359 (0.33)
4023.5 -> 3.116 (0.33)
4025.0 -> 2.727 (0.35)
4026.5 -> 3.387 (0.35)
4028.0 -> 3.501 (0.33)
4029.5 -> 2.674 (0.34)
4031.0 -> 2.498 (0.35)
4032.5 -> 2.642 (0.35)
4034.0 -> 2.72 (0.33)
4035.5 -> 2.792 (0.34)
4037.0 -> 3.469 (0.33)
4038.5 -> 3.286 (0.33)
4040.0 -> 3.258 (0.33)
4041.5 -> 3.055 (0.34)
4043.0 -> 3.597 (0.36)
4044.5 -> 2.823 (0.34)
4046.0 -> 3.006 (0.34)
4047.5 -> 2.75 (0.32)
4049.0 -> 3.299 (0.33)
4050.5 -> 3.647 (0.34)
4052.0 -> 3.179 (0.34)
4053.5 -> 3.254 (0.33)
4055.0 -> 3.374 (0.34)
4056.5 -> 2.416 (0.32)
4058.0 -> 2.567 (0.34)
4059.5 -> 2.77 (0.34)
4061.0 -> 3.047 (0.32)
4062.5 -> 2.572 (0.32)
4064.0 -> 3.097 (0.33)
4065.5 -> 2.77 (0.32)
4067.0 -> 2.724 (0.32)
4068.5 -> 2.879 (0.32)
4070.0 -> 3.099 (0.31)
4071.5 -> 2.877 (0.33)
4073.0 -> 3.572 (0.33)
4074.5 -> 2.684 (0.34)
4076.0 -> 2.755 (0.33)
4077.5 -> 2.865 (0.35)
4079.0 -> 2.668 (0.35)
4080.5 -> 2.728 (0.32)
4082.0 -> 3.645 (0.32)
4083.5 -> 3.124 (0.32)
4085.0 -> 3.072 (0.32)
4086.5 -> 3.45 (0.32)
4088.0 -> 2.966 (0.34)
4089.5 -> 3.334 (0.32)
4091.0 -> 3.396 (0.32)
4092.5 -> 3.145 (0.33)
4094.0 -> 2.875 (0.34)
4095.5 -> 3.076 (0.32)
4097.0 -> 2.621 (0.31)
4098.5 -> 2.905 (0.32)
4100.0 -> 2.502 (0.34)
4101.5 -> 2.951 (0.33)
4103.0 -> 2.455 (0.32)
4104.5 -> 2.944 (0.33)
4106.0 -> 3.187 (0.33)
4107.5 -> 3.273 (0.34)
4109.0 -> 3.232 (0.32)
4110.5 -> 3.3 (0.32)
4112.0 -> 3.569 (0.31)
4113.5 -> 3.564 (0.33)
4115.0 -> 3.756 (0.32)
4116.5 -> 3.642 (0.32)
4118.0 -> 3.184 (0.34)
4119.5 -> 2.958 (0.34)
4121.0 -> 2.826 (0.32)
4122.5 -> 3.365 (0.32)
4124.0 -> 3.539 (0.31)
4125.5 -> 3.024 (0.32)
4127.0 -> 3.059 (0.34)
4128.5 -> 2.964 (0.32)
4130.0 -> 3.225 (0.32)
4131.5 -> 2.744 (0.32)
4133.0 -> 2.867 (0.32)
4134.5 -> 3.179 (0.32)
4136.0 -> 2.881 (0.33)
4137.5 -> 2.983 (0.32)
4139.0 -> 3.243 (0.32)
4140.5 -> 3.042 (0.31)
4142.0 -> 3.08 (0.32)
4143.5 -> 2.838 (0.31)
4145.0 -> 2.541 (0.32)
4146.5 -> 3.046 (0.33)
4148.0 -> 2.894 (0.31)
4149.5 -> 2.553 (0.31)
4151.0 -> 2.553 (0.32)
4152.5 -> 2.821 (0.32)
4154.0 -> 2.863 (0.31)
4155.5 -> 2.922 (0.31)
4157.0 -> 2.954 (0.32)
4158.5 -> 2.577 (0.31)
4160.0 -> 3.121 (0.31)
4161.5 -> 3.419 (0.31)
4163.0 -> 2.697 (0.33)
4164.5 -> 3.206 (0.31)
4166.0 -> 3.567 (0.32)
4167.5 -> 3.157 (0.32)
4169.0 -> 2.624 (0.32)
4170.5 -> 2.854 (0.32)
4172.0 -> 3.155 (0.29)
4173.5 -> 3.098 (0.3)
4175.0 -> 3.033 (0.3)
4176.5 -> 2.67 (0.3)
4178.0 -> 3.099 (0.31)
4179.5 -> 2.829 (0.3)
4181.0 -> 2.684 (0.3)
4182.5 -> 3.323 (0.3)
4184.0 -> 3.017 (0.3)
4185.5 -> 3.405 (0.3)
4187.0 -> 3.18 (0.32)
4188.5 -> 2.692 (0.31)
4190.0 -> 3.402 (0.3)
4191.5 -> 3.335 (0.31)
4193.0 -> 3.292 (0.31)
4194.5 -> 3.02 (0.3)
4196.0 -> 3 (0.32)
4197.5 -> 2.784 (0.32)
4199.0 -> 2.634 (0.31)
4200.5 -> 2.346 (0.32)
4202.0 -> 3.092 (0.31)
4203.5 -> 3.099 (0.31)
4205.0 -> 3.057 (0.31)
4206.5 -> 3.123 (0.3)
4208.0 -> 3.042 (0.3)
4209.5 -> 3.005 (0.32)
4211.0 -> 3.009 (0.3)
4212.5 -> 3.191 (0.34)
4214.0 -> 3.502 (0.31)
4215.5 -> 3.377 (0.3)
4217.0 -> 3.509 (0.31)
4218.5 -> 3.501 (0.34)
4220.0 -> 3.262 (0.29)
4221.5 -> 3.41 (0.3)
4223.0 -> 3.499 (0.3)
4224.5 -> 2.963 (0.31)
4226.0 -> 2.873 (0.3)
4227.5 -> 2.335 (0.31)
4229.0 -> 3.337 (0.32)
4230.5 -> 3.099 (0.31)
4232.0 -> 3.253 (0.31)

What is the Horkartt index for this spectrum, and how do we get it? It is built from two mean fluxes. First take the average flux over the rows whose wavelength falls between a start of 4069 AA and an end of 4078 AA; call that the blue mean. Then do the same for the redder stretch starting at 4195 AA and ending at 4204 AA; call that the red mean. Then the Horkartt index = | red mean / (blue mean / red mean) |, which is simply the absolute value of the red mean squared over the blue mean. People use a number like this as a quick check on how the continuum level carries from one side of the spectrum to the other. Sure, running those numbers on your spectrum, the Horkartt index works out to 2.7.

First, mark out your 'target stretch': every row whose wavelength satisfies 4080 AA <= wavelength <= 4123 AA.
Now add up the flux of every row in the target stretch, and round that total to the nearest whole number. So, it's 91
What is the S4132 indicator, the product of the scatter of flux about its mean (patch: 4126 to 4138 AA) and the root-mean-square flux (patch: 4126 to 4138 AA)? 0.5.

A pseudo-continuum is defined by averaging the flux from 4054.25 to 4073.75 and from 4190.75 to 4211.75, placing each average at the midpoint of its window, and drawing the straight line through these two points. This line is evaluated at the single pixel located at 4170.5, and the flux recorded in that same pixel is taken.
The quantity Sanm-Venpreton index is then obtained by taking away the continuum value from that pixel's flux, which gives -0.12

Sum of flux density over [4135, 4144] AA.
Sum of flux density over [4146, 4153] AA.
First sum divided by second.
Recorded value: 1.30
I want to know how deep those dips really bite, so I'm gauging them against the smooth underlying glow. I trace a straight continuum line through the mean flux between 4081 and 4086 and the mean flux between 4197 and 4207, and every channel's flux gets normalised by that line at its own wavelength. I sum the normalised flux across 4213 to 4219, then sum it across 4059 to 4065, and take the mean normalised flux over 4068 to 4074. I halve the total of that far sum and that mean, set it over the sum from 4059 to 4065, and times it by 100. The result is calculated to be 85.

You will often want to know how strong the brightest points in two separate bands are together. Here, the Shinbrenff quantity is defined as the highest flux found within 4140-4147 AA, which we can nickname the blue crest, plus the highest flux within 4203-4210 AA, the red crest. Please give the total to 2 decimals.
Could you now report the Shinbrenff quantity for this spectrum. 6.20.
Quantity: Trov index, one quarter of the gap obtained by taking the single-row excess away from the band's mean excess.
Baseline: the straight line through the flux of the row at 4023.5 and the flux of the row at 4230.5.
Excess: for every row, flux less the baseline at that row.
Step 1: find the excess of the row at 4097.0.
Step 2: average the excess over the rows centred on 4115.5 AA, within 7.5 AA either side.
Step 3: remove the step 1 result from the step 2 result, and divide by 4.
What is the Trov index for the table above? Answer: 0.18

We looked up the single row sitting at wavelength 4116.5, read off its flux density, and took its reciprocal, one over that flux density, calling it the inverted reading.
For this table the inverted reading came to 0.275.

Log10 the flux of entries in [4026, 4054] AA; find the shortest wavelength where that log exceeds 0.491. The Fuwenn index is 4026.5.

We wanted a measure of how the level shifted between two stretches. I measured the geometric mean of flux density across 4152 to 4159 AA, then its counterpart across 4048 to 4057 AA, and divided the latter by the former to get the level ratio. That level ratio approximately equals 1.12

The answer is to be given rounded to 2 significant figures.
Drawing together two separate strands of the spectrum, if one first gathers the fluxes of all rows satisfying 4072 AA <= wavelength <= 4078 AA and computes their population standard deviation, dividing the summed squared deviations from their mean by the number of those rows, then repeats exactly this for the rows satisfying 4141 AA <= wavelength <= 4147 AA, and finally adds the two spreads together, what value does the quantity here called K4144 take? 0.57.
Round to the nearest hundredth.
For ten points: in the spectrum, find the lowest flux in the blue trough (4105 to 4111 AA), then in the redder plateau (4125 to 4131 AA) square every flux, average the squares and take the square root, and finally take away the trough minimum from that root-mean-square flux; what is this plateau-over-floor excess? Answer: -0.12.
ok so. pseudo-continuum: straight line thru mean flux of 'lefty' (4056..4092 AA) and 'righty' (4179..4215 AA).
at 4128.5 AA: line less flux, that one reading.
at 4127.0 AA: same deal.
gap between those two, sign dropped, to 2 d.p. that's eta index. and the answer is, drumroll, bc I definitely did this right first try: 0.10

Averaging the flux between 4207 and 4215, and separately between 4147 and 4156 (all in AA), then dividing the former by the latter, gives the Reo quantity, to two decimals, 1.14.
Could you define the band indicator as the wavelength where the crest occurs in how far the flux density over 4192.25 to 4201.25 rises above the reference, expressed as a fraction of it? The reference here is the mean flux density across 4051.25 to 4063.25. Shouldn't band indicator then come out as 4193.0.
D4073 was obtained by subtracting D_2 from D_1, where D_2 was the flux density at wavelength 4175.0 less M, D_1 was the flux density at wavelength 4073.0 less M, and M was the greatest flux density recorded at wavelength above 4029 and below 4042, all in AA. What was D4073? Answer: 0.5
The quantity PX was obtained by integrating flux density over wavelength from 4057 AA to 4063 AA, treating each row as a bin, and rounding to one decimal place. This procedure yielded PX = 16.4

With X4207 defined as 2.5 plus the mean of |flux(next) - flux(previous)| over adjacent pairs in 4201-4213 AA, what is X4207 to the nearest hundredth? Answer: 2.56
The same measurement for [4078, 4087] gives 2.89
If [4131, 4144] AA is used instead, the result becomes 2.70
